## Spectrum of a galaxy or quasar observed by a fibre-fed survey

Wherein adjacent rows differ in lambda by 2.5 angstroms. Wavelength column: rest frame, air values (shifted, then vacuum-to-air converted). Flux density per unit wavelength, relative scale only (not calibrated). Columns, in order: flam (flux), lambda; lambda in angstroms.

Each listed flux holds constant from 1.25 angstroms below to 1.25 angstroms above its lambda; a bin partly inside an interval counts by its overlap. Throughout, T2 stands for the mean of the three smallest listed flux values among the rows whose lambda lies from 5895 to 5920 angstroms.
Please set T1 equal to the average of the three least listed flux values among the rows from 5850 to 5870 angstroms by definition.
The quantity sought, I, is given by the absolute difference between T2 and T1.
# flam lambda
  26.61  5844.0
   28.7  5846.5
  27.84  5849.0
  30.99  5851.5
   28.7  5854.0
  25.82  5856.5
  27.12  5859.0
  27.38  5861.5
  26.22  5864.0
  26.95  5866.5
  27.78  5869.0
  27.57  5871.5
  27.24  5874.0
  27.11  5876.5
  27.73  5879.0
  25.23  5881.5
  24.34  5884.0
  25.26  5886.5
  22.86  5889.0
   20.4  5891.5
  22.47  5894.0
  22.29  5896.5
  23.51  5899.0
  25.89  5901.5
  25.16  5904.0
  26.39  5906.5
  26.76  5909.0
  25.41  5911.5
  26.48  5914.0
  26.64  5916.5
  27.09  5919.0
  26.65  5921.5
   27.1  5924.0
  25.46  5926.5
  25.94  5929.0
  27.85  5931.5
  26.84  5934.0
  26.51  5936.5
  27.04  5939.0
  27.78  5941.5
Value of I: 3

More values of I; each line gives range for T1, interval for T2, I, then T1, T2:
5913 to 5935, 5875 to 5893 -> 3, 26.0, 23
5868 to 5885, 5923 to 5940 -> 0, 25.6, 26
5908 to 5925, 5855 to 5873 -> 0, 26.2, 26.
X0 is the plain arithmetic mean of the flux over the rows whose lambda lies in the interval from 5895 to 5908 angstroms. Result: 24.6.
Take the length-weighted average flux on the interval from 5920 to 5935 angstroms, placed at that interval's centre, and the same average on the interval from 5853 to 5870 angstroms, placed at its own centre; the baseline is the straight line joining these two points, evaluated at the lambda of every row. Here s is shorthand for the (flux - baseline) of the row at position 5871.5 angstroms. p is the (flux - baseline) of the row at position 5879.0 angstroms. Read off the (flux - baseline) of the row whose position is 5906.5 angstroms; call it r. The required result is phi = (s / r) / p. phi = -1.8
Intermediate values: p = 0.7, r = -0.4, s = 0.5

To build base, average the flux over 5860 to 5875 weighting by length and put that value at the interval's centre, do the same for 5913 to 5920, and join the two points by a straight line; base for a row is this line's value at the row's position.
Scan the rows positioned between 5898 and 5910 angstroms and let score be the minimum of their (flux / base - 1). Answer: -0.13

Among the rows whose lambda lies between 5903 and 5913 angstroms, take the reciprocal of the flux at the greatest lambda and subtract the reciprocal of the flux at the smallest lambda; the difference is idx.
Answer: -0.0004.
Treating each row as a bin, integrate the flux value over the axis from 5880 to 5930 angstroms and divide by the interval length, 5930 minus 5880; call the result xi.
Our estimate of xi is 25.1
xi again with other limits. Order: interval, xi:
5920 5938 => 26.6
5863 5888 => 26.5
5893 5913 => 24.8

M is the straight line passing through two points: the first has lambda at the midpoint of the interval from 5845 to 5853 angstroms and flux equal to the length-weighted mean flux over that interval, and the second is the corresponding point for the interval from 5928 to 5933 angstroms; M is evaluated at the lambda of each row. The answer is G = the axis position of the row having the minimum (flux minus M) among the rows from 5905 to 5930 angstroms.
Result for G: 5911.5 angstroms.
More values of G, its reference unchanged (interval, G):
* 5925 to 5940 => 5926.5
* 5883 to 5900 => 5891.5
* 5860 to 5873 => 5864.0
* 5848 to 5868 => 5856.5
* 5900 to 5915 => 5904.0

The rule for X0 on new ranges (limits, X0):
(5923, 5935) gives 26.6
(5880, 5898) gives 23.3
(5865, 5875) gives 27.4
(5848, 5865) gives 27.7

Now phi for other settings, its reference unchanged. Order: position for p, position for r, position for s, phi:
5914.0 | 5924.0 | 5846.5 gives -13.3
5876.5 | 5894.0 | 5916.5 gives 0.2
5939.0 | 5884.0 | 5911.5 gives 1.1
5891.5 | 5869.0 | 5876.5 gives 0.0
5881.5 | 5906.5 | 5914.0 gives -0.4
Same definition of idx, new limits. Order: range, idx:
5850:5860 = 0.0046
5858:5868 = 0.0002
